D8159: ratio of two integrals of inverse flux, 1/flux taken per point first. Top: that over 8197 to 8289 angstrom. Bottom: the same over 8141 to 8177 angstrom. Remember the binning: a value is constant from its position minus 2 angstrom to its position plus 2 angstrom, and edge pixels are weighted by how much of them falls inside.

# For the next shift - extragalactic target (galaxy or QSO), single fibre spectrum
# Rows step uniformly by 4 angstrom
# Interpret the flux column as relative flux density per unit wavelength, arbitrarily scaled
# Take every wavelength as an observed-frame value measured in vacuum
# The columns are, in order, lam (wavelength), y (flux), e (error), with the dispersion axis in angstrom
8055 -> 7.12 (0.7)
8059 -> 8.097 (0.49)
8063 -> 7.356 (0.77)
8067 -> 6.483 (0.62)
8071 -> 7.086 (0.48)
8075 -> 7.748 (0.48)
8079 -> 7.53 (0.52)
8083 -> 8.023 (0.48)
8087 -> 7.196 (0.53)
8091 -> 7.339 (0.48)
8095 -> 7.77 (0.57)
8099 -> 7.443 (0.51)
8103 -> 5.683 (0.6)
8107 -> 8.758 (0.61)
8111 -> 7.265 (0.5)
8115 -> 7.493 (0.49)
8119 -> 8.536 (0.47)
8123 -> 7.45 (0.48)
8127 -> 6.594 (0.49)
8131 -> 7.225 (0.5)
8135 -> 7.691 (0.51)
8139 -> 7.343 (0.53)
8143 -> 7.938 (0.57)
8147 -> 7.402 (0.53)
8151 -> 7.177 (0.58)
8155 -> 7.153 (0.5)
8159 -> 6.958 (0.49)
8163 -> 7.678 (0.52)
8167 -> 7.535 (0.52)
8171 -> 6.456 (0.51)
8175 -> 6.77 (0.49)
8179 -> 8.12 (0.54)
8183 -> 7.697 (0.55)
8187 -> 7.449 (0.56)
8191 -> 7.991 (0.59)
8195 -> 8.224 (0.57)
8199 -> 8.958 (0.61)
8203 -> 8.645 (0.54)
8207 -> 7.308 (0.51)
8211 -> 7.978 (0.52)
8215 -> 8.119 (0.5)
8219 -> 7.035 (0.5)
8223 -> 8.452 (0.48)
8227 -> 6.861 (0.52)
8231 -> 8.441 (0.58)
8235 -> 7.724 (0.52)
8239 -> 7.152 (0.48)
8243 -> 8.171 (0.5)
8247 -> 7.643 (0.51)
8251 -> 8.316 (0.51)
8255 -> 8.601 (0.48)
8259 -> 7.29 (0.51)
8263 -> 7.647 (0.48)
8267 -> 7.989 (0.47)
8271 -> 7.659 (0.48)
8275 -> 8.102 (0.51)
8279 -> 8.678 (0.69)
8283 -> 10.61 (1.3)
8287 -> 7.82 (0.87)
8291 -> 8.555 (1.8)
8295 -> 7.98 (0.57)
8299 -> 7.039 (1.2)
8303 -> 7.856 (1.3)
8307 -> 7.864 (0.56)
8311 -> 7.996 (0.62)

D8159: 2.3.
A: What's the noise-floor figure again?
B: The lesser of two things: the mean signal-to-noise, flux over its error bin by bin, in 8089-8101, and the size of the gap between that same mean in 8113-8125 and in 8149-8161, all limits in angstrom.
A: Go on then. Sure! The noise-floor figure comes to 2.7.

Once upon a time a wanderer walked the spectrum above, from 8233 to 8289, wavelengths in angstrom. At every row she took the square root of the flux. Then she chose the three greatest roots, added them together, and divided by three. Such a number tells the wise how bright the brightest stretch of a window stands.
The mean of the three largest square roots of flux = 3.05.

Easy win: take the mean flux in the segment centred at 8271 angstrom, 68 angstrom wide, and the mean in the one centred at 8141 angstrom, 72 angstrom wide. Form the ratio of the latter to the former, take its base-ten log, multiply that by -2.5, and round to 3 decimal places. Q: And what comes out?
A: 0.092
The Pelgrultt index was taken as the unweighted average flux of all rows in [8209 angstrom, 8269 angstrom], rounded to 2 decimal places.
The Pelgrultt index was 7.83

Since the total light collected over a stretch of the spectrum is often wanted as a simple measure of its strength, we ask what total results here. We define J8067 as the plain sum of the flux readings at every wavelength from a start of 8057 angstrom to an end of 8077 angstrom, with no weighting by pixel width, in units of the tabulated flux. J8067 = 36.8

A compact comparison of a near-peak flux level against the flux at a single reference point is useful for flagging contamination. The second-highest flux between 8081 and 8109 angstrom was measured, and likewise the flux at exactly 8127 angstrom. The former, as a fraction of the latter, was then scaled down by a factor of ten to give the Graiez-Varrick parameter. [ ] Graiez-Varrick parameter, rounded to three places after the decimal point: 0.122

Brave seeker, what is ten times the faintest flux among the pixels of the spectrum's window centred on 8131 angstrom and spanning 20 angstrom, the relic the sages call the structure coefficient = 65.9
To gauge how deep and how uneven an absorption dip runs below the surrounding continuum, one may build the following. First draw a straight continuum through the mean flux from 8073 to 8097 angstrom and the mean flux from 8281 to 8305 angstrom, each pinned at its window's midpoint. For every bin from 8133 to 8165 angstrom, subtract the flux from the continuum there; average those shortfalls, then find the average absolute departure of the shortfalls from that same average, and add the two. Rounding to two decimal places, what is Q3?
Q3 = 0.67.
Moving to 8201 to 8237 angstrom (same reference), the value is 0.77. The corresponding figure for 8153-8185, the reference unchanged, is 1.04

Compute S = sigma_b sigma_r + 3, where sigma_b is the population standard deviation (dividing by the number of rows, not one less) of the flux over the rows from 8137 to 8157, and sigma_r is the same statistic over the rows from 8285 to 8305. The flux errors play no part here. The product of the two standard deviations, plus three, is 3.14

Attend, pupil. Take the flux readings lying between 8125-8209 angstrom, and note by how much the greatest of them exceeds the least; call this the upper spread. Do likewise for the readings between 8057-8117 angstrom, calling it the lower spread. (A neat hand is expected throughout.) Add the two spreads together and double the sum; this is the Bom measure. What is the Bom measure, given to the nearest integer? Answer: 11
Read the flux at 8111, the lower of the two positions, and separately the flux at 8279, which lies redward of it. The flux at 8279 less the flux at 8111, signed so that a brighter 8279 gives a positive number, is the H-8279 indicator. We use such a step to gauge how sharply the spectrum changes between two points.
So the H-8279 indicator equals 1.41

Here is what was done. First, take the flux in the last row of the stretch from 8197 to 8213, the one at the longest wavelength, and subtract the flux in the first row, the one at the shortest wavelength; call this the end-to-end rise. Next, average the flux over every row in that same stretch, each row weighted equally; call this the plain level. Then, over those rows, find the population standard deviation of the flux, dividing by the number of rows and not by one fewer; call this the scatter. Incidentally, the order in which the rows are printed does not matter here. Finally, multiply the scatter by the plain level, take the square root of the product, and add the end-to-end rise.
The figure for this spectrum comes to 1.3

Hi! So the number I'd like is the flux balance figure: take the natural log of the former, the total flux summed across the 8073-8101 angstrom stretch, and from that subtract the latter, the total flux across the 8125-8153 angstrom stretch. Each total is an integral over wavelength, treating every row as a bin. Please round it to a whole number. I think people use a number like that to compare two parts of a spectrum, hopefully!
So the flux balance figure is -200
